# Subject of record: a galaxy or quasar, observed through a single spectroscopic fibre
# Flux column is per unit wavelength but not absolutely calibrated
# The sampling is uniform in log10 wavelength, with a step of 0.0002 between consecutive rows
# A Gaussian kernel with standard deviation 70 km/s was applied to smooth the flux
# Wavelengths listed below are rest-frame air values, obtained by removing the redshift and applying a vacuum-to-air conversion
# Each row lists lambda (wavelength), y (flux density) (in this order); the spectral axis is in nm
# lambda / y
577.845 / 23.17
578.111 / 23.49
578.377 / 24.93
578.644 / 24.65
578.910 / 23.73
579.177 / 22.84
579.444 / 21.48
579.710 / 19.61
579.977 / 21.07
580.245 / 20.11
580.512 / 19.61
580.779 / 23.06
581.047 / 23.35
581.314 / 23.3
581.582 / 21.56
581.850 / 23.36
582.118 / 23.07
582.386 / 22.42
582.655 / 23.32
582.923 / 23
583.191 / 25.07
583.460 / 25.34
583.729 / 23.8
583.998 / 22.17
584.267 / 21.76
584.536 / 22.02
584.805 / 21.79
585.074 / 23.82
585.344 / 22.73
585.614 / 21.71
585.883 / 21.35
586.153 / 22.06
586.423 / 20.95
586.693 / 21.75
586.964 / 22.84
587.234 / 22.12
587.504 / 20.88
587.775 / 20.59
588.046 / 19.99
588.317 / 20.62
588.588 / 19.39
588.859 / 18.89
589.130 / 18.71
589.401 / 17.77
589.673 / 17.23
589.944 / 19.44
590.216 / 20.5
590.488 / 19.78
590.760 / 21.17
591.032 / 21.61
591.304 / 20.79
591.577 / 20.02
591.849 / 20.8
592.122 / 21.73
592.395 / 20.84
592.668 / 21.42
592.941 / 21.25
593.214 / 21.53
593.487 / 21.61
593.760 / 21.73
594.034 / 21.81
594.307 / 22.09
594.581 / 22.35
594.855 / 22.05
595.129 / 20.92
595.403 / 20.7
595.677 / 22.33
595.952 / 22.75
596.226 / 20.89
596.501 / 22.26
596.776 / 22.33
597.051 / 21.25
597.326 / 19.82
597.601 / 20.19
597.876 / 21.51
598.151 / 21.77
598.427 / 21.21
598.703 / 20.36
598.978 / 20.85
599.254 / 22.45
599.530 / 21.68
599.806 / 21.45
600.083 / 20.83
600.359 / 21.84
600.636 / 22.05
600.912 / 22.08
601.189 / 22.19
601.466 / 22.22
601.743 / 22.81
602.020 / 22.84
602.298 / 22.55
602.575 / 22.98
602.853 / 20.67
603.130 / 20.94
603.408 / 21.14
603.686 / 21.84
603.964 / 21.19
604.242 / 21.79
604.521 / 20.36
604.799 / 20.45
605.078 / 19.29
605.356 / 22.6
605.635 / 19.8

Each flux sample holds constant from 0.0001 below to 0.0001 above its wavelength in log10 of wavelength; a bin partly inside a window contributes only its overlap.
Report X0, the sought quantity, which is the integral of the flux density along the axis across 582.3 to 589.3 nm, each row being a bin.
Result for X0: 153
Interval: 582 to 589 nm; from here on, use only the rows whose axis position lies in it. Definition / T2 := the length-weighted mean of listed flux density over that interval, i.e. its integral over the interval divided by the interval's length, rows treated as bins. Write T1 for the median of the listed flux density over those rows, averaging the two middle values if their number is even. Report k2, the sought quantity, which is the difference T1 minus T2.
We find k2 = -0.01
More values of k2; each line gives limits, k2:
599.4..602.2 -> 0.06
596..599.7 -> -0.07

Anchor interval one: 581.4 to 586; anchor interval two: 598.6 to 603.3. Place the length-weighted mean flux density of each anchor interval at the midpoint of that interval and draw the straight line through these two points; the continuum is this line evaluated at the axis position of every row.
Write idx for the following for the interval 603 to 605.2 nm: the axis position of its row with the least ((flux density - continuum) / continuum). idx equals 605.078 nm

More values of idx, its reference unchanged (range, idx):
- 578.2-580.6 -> 579.710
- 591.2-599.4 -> 591.577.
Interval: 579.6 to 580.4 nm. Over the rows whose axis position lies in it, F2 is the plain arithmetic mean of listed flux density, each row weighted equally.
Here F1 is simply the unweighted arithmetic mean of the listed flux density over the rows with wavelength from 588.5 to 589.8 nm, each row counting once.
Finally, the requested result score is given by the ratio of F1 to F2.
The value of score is 0.91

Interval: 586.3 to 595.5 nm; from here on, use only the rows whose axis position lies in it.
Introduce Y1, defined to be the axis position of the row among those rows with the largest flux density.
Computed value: 586.964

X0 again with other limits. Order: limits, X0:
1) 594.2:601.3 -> 153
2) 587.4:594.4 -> 143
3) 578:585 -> 159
